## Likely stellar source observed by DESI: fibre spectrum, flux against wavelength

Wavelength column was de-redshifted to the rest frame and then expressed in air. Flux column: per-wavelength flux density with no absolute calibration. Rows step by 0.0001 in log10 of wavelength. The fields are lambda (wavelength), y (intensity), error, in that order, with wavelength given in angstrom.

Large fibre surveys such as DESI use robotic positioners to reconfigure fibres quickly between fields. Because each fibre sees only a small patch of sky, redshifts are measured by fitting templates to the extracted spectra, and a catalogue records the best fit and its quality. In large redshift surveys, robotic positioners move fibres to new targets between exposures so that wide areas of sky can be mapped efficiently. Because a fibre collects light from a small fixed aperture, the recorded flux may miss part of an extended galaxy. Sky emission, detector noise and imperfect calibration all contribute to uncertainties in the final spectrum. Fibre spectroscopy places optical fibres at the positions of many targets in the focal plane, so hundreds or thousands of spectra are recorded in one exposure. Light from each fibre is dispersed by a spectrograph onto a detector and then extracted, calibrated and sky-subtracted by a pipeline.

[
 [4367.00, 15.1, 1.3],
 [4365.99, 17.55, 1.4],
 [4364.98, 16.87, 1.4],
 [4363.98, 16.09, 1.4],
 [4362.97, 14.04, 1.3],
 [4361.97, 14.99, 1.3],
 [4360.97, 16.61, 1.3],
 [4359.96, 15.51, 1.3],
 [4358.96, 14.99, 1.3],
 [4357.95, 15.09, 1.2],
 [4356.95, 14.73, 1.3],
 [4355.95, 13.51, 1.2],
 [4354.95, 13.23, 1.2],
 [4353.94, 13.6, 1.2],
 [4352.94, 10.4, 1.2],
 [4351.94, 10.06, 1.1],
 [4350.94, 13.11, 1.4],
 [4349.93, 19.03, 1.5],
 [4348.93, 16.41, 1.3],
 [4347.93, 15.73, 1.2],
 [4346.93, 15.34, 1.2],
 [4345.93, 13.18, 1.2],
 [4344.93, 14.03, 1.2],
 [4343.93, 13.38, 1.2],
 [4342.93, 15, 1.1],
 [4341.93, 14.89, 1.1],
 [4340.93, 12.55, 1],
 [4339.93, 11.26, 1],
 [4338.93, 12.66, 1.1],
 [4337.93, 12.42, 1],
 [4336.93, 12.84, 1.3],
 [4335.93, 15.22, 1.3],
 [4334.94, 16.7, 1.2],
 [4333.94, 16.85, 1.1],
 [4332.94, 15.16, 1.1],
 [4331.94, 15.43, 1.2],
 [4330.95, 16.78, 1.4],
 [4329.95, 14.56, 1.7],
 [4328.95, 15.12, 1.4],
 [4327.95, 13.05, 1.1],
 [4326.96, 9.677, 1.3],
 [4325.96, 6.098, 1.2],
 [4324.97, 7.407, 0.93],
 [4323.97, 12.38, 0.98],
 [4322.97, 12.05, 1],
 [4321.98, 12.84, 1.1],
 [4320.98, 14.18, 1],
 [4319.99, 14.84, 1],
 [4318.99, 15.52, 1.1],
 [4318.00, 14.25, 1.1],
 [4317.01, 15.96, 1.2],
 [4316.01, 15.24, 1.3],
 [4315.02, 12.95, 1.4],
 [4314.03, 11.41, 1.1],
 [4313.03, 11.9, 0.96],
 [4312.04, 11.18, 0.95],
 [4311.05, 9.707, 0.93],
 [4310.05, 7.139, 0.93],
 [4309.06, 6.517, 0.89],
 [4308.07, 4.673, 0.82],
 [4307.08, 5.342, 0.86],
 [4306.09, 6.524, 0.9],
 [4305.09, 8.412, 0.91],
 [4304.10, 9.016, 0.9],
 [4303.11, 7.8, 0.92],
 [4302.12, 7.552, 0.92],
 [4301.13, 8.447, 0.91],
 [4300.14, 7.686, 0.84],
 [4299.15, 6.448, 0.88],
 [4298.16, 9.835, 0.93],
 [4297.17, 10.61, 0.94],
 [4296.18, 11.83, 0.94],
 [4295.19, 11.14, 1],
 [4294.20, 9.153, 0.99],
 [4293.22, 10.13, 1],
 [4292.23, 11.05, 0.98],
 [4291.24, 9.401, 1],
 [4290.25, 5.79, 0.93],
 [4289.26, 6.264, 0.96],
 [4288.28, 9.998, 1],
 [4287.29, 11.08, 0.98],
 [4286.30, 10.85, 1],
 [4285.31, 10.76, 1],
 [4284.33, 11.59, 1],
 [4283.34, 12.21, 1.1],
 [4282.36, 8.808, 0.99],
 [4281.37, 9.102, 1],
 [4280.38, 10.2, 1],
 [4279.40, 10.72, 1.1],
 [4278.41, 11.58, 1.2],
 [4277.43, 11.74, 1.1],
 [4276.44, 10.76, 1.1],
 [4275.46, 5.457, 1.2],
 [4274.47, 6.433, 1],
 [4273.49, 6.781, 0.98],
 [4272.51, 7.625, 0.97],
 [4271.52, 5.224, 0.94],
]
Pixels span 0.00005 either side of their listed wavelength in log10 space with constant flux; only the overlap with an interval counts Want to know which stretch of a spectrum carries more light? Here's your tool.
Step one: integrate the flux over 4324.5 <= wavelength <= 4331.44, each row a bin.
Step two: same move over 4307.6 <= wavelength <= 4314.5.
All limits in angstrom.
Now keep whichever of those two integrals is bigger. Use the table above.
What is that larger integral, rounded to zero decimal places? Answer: 82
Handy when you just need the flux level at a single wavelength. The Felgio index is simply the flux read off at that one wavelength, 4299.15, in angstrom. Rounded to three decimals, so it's 6.448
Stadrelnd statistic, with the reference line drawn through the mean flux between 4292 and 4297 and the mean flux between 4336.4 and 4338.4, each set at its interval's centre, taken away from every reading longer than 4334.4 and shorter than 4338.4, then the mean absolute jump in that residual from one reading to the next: 1.47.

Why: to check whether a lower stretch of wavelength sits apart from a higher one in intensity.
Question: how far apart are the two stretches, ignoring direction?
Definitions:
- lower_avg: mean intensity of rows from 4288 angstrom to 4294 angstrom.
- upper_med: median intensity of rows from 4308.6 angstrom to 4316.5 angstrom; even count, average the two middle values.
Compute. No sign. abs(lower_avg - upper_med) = 2.5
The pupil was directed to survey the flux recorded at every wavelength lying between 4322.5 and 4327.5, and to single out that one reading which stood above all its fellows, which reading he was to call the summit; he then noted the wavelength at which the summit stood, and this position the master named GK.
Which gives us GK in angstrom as 4323.97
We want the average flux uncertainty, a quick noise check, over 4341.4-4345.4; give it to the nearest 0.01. 1.15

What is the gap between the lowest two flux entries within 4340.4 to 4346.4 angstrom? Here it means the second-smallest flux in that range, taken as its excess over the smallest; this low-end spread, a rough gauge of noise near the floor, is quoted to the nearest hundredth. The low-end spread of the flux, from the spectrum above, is 0.63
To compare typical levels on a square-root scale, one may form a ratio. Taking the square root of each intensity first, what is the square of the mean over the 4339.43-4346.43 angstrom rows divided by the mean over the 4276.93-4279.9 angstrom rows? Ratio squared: 1.2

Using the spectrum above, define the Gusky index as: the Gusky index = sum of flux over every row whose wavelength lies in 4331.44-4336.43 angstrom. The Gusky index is 79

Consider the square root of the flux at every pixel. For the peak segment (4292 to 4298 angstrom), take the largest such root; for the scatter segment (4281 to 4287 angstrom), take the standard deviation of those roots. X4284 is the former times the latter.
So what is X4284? 0.7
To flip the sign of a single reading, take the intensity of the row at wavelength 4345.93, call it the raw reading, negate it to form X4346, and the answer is -13.2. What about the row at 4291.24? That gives -9.4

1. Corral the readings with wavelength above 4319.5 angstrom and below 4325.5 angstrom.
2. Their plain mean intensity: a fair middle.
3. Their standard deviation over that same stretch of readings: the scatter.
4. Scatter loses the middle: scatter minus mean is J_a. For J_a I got -10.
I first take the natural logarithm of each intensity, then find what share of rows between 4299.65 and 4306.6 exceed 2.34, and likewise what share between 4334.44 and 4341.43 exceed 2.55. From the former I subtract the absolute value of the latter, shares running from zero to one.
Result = -0.43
